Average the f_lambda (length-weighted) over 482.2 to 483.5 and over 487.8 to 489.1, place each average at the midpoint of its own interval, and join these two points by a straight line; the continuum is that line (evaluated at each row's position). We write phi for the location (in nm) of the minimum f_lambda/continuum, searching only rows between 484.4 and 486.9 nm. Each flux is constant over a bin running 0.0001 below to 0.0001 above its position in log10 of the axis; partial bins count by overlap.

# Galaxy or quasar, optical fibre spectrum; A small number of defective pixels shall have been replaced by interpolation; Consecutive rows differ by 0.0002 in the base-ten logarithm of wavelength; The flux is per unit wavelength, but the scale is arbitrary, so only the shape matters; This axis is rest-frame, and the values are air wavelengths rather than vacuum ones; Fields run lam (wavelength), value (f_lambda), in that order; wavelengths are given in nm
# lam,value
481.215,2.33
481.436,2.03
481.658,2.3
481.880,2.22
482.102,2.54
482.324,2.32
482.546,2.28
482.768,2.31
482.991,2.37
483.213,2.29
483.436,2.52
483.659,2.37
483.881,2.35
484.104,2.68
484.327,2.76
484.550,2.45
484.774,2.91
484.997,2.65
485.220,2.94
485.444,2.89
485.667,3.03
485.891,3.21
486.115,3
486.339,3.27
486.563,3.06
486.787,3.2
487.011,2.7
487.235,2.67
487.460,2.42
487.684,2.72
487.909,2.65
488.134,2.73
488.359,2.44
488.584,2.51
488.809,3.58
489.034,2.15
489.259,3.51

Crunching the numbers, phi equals 484.550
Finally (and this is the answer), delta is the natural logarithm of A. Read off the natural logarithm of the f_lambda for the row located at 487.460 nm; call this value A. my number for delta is -0.12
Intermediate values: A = 0.88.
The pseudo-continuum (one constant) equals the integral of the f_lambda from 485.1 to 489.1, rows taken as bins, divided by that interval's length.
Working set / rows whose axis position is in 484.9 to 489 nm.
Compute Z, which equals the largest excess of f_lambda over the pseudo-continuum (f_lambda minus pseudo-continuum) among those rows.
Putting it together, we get 0.7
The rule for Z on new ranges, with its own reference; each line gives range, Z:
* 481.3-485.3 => 0.1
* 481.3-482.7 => -0.3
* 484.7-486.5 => 0.4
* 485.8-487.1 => 0.4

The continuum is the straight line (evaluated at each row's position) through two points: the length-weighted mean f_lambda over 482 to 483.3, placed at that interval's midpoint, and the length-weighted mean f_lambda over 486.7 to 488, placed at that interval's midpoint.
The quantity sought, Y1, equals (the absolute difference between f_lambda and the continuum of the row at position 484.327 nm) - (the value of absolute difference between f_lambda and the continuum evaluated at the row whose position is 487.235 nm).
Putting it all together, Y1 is 0.2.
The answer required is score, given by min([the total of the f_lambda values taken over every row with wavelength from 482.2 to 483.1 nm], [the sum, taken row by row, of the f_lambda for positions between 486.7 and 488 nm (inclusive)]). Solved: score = 9.3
